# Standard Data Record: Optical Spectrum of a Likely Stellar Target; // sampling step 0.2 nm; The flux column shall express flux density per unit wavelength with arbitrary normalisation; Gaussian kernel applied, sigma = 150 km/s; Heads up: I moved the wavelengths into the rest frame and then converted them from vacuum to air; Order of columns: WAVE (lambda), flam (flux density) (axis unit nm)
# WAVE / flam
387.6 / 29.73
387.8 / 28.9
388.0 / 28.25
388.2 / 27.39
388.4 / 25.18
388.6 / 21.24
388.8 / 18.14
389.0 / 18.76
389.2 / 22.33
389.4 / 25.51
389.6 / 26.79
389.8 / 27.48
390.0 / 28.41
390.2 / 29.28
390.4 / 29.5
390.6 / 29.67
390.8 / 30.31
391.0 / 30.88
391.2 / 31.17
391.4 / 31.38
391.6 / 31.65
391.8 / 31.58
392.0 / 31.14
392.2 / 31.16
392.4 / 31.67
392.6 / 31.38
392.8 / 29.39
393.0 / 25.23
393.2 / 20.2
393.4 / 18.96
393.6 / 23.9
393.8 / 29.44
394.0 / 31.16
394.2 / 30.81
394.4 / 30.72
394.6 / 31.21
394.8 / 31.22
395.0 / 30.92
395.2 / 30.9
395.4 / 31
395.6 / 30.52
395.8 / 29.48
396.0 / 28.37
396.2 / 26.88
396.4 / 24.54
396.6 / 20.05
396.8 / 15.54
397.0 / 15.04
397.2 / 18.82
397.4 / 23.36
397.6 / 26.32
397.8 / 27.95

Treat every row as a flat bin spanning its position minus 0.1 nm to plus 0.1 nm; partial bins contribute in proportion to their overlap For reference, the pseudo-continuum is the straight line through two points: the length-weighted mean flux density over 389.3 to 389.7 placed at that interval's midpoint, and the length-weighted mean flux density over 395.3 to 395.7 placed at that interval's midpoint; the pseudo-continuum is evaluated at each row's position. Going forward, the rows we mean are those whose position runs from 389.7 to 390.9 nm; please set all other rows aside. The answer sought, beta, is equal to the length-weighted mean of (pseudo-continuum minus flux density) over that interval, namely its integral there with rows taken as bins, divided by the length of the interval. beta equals -2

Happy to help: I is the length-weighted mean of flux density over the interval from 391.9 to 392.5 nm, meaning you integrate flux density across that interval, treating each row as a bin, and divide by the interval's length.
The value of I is 31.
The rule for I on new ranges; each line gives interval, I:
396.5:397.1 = 17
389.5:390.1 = 28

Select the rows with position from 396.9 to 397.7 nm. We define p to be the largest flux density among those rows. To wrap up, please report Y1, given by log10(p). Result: 1.42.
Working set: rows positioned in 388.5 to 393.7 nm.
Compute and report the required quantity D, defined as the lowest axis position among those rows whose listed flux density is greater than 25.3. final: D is 389.4 nm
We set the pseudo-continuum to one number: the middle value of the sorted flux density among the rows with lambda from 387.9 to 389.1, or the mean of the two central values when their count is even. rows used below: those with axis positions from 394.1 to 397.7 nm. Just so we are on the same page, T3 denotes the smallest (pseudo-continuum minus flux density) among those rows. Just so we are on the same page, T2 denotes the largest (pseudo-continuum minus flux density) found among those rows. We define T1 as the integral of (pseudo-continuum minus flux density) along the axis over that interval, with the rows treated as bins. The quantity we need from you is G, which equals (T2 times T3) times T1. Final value 758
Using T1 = -12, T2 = 8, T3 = -8.0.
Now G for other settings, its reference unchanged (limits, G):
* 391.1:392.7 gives -878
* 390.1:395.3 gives 1160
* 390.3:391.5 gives -449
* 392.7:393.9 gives 42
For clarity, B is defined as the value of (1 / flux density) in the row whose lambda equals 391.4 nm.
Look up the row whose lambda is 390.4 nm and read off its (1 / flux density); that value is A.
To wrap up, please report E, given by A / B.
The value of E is 1.06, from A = 0.0339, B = 0.0319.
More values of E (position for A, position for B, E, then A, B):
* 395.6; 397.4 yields 0.77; 0.0328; 0.0428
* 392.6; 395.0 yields 0.99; 0.0319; 0.0323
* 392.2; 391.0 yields 0.99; 0.0321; 0.0324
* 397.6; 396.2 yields 1.02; 0.0380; 0.0372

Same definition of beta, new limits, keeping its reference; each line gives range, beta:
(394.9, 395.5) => 0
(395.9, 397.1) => 10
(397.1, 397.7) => 9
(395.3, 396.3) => 2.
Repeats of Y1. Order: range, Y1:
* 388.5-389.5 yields 1.41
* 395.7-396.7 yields 1.47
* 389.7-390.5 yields 1.47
